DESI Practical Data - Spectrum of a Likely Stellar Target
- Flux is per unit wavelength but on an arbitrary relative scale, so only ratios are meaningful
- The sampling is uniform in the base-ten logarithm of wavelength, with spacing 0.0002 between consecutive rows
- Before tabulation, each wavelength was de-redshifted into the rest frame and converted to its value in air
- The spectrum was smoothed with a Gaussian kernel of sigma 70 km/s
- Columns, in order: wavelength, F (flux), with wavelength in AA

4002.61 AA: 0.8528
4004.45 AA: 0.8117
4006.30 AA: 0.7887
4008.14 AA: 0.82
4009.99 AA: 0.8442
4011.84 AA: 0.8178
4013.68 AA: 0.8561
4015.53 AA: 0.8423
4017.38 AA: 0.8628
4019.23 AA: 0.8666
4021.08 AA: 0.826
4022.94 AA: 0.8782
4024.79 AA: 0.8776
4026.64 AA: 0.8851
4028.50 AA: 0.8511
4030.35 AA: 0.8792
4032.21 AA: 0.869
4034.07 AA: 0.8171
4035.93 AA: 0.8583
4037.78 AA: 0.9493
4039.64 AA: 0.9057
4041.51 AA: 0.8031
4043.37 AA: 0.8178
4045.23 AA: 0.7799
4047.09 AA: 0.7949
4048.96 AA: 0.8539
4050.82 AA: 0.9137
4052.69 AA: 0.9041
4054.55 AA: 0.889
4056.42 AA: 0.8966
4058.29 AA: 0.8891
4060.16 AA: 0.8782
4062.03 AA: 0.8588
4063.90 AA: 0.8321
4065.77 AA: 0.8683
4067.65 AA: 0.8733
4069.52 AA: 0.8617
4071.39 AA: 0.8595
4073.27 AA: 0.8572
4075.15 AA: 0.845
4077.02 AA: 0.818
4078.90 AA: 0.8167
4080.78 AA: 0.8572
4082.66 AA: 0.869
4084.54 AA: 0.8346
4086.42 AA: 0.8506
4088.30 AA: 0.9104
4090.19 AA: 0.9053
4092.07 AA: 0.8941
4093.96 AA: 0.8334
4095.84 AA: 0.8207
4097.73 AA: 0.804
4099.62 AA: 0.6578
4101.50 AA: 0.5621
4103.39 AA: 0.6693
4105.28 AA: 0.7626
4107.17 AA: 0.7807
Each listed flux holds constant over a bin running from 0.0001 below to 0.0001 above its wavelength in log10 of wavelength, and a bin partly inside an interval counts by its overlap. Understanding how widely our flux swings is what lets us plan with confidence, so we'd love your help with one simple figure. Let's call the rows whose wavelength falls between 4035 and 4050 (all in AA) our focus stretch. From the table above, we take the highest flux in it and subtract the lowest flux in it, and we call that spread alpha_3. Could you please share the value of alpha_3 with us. 0.17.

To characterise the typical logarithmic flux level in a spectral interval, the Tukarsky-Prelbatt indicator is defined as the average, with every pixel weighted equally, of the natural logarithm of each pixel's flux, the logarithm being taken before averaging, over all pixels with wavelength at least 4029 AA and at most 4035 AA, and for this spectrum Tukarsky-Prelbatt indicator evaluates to -0.157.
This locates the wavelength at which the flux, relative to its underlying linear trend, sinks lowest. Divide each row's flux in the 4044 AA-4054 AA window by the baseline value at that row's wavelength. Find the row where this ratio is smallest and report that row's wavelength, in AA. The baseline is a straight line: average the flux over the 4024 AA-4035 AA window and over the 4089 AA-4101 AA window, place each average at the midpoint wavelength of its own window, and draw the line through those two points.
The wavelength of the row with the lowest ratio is 4045.23 AA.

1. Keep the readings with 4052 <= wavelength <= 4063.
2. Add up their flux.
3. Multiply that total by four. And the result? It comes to 21.3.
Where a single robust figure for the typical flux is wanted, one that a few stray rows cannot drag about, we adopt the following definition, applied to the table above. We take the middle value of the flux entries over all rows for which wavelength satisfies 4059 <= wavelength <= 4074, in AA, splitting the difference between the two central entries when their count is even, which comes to 0.861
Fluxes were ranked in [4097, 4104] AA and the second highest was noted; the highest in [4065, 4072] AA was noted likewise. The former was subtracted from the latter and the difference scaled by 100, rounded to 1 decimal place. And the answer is 20.4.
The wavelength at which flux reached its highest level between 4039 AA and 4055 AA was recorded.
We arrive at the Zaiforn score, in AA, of 4050.82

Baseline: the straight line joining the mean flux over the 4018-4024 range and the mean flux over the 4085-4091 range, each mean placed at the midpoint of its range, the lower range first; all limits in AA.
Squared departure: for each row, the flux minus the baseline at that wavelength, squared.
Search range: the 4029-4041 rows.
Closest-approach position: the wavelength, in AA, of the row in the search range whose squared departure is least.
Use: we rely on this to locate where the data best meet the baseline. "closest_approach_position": 4035.93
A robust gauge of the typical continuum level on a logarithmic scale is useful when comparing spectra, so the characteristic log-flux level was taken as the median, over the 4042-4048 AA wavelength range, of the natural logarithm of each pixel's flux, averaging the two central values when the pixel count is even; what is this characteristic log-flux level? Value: -0.23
